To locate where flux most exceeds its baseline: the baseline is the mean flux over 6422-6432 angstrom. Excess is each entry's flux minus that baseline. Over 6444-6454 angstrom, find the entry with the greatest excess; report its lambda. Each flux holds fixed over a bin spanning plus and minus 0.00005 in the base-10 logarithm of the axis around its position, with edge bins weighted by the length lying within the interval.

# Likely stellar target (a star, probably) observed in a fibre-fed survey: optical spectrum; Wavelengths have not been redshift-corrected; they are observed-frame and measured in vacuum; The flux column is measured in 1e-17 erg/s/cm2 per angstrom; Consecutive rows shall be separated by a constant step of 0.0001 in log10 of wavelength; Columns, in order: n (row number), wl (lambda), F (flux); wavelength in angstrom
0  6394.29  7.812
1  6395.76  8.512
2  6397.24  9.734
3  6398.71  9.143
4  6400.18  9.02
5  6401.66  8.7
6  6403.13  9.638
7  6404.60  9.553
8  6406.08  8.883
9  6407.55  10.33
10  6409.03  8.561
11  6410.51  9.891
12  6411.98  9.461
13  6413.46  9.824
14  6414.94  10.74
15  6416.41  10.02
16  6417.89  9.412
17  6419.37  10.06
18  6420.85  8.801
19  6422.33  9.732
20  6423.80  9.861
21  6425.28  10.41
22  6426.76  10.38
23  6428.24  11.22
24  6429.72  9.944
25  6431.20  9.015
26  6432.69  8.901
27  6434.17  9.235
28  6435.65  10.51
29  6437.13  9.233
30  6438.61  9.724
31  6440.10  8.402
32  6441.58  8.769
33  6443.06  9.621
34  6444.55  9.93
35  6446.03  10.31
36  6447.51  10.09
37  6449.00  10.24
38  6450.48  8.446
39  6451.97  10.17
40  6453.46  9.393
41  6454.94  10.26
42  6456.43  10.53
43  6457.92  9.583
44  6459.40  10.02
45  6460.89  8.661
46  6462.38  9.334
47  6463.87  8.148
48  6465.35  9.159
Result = 6446.03 angstrom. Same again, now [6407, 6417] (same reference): 6414.94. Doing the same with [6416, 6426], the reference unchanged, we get 6425.28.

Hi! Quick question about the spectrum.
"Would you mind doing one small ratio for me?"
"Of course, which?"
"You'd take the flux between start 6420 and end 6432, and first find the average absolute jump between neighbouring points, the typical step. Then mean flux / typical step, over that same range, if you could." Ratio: 15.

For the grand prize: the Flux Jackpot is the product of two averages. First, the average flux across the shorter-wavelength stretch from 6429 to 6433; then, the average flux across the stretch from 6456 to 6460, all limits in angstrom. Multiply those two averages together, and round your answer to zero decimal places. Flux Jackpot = 93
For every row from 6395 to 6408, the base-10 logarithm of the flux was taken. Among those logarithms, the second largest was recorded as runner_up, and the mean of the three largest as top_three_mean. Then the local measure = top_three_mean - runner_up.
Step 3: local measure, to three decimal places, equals 0.007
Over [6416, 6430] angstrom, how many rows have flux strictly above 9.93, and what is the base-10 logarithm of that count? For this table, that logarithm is 0.78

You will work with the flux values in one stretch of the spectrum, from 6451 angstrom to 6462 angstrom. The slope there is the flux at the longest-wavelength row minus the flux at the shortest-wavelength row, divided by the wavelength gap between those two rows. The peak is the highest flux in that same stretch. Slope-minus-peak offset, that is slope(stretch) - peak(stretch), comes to -10.7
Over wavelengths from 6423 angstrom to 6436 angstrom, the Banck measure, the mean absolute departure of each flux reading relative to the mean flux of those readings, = 0.61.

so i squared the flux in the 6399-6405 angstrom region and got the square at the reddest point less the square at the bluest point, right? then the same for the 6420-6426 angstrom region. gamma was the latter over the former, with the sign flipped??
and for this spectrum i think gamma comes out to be -3.1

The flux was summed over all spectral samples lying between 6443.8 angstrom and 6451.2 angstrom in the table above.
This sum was 49.0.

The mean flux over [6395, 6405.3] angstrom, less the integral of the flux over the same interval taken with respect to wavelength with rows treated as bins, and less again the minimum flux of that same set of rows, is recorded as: -94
